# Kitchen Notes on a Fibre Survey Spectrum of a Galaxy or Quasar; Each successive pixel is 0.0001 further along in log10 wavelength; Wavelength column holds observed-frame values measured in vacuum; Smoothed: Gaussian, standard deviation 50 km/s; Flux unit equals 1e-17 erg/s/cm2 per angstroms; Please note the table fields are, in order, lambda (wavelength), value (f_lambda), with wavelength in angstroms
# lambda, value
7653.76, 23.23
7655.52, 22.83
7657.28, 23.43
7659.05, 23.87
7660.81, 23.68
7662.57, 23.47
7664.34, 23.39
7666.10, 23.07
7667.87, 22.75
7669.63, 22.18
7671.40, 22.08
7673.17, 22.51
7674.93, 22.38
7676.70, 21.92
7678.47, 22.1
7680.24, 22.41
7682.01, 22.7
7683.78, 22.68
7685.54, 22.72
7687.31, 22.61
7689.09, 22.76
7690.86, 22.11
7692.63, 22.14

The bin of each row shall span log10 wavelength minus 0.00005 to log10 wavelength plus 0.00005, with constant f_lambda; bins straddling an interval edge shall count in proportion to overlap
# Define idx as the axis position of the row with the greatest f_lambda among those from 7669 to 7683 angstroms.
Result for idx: 7682.01 angstroms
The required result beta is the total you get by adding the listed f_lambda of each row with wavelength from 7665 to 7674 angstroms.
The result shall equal 113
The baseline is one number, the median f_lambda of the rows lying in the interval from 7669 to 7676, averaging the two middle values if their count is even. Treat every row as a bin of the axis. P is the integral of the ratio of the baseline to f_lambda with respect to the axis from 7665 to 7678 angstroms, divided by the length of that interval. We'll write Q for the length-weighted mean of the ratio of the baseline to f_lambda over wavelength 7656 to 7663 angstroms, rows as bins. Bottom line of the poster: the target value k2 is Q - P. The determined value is -0.048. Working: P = 0.99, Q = 0.95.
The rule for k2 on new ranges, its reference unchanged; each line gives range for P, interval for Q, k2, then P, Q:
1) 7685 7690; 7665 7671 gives 0.004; 0.98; 0.98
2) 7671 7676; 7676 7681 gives 0.007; 1.00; 1.01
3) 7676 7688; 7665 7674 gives -0.004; 0.99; 0.99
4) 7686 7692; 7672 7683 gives 0.008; 0.99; 1.00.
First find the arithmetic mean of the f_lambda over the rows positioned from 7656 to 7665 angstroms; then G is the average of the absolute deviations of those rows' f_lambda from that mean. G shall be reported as 0.17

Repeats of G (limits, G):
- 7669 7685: 0.23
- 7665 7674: 0.31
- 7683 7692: 0.19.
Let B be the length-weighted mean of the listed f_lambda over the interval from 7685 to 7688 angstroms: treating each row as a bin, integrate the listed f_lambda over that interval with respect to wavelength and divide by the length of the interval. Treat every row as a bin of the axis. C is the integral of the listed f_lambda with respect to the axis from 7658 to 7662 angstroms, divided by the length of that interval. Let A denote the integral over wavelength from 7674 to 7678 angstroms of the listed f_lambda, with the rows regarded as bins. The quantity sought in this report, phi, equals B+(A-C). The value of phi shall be 88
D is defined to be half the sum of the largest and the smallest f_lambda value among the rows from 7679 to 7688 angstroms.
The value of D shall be 22.6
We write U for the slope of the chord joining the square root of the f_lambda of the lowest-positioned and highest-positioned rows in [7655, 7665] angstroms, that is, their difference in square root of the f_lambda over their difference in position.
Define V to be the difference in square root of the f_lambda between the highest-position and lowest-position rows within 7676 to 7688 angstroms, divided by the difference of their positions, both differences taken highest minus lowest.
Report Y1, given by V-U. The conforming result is 0.000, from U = 0.007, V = 0.007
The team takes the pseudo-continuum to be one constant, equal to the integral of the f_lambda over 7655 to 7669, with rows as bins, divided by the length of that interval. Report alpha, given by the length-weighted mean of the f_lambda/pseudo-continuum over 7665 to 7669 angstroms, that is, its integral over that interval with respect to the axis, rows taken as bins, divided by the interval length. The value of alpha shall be 0.983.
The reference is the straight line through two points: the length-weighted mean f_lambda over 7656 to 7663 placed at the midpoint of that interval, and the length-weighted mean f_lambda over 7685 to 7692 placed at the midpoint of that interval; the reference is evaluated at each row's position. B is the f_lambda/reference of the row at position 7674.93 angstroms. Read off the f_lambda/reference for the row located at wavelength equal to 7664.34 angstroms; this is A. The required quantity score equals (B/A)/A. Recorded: 0.97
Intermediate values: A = 1.00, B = 0.97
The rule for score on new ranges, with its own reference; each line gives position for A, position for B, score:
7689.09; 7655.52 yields 0.94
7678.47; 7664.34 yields 1.07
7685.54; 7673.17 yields 0.97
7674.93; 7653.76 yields 1.03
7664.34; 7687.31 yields 1.00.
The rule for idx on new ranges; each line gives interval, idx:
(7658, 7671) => 7659.05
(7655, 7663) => 7659.05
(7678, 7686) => 7685.54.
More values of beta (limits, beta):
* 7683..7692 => 113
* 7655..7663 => 117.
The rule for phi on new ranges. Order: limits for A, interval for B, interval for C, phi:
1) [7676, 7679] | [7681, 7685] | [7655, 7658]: 66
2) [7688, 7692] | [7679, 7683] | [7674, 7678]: 90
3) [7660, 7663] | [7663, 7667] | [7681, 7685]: 71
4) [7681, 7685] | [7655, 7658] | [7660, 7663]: 90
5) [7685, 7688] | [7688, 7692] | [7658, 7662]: 67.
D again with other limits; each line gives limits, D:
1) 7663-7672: 22.7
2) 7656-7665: 23.6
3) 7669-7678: 22.2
